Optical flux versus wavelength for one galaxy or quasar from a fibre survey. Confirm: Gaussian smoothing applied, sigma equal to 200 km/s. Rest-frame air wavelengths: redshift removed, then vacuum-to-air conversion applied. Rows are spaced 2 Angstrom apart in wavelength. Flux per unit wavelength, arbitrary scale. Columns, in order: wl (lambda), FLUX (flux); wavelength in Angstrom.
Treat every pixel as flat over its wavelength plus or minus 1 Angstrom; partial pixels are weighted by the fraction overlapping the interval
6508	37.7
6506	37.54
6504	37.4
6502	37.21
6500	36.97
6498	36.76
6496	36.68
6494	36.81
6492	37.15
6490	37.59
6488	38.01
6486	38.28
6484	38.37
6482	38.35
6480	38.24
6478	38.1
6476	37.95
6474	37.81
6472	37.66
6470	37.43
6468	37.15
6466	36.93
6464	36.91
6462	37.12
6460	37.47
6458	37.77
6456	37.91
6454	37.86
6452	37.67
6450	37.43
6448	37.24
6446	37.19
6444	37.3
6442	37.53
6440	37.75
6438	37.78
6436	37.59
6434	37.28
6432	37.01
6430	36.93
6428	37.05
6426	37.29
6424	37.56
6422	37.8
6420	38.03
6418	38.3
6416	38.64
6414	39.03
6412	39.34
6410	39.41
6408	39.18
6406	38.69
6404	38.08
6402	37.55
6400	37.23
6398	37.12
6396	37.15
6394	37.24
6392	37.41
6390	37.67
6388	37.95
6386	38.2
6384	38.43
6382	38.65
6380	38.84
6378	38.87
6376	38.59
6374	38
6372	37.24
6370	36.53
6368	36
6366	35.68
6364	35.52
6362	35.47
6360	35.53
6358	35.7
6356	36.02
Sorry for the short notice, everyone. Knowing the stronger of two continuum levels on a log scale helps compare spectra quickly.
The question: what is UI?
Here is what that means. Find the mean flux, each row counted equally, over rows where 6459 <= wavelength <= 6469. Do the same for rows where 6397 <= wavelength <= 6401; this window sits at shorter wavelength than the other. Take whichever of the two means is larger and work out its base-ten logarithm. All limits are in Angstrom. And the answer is 1.57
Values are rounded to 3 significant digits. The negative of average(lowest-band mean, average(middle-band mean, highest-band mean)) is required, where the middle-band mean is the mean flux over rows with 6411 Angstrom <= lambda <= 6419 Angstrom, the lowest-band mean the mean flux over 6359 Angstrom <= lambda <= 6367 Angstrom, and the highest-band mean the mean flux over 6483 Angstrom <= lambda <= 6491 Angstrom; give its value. -37.0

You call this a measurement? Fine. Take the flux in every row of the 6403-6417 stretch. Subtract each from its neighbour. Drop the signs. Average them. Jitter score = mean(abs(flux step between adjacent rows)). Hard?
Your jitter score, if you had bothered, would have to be 0.35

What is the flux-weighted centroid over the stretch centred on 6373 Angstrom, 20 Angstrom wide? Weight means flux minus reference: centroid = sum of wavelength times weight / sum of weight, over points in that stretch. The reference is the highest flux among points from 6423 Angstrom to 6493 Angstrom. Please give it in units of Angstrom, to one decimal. 6365.7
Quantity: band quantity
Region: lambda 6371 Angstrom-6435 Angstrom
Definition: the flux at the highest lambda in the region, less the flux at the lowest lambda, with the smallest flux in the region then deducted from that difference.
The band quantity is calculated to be -36.9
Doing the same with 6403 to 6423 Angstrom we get -38.1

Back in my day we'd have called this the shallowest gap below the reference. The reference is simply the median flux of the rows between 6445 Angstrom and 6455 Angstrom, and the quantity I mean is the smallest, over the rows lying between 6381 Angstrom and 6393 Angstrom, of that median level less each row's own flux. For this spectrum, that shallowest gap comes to -1.2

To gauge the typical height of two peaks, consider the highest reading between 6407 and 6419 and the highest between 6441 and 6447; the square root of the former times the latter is 38.46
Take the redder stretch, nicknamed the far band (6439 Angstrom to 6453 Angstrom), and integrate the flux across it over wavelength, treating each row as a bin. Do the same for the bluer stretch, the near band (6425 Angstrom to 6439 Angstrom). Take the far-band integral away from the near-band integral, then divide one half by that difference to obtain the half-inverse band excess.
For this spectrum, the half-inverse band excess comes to -0.21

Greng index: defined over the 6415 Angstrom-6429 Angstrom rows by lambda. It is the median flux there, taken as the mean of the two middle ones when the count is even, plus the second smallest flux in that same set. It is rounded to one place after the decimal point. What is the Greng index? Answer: 75.1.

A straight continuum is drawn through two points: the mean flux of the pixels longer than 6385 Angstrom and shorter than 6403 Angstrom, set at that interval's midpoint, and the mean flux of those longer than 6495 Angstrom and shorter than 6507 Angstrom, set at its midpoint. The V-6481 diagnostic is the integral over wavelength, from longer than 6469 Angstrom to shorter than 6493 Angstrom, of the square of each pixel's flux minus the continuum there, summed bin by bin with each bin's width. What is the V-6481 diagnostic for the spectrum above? 17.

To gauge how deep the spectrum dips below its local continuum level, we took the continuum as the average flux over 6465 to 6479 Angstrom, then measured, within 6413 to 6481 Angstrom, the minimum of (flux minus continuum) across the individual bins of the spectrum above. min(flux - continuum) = -0.67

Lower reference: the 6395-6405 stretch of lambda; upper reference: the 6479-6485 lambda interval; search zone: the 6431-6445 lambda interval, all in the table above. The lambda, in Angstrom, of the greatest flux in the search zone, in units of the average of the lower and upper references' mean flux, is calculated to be 6438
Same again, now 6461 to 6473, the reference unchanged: 6472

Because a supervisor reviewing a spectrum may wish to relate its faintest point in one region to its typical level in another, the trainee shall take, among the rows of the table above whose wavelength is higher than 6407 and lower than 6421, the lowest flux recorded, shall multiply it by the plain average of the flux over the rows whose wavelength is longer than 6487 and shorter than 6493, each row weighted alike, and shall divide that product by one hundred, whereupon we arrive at 14.3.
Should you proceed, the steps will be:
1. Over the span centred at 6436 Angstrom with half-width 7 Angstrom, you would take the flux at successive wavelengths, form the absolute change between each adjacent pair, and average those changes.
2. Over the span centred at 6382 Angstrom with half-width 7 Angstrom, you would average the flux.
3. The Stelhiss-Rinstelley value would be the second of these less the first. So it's 38.3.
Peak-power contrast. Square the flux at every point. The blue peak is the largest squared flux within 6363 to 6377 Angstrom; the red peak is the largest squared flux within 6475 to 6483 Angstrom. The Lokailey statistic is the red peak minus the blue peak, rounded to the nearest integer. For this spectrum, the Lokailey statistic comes -18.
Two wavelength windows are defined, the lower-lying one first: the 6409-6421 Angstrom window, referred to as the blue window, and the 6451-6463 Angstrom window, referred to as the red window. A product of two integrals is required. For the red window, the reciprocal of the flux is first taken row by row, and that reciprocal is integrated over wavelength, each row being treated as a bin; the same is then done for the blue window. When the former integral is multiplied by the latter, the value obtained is 0.099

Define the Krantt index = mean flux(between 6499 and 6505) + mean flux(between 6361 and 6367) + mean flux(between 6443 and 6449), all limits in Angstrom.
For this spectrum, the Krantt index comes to 110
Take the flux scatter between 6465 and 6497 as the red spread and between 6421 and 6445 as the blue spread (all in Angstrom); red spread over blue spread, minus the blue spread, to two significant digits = 1.6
